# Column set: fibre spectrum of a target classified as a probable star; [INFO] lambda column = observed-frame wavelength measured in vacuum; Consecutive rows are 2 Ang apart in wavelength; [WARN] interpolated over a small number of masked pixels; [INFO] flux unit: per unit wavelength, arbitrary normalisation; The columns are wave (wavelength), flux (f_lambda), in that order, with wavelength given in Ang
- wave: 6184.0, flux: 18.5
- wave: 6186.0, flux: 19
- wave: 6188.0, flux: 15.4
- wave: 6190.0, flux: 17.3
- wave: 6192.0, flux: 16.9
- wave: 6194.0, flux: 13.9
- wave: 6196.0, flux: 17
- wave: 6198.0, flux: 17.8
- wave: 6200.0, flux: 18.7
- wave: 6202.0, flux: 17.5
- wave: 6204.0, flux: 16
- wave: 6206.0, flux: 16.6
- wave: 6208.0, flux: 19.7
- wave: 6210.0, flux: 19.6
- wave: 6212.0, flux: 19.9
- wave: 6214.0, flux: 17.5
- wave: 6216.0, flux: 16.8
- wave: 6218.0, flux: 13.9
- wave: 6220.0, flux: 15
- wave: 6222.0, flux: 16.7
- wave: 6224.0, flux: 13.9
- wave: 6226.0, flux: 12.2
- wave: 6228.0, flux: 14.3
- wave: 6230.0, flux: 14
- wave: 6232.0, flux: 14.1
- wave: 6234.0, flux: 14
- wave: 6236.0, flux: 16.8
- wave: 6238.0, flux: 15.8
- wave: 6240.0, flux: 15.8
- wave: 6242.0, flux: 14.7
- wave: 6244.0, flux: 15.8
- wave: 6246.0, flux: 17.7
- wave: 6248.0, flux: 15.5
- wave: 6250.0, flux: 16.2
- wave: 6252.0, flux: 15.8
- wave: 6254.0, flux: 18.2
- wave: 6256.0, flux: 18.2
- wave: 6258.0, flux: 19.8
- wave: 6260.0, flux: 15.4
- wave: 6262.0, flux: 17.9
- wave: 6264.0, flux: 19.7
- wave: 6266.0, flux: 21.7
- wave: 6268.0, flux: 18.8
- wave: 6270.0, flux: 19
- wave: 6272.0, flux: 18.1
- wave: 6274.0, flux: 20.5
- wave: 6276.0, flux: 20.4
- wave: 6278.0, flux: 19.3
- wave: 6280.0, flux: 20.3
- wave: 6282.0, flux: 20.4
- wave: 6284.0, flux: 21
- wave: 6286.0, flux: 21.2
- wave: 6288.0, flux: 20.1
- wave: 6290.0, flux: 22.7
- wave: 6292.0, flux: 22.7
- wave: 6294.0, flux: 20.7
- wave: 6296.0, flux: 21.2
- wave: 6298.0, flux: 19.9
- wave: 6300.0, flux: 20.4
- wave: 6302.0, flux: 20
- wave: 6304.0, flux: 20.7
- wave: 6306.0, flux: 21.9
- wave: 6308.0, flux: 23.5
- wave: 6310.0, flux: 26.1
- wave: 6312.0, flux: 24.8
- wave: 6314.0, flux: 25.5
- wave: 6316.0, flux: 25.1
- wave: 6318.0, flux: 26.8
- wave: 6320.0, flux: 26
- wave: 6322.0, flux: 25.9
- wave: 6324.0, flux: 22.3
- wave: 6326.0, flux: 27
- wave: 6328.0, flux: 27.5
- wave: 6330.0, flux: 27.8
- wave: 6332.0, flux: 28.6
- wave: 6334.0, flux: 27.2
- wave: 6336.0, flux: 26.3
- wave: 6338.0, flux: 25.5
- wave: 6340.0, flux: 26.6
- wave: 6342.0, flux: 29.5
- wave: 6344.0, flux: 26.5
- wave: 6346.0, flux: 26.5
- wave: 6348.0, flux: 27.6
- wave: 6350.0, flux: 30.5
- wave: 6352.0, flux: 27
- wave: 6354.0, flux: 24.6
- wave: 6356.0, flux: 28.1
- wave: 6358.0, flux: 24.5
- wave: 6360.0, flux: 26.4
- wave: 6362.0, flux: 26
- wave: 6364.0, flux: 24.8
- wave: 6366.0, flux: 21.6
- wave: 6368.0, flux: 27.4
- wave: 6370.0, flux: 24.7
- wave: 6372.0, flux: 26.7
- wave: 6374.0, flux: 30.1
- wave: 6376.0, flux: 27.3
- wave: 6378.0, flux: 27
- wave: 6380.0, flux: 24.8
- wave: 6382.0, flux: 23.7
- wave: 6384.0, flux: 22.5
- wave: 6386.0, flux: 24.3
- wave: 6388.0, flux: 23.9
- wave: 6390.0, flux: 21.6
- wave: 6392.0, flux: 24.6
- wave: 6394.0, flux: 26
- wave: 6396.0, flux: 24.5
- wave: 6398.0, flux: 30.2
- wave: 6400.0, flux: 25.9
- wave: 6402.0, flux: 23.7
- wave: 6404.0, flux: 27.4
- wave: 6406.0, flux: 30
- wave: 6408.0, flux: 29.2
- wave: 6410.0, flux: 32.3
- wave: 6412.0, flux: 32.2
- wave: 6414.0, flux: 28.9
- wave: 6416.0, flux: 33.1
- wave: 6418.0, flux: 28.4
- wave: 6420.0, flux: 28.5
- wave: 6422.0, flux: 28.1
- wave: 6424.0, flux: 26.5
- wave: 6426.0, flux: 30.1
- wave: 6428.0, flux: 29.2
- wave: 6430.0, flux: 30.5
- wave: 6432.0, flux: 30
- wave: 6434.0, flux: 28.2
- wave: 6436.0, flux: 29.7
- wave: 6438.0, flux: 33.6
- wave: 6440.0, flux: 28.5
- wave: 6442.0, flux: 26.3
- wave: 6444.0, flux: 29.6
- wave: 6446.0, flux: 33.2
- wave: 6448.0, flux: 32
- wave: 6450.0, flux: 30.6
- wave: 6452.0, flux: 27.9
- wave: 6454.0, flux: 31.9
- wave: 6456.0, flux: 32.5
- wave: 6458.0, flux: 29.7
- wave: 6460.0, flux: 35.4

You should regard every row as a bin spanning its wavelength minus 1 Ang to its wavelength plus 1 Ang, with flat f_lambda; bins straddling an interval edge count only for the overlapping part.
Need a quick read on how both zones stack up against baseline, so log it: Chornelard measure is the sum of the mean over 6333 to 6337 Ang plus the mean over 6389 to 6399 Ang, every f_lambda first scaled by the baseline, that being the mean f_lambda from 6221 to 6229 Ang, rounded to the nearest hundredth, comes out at 3.65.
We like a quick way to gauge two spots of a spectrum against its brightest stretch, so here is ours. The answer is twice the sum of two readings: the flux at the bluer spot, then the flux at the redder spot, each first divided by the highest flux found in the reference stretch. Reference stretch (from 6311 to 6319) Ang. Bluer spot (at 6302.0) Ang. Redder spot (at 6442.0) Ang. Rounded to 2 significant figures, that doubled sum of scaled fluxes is 3.5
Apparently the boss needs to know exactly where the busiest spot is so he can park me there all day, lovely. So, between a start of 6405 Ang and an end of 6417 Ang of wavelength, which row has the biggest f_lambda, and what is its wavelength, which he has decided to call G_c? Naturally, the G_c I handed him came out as 6416.0 Ang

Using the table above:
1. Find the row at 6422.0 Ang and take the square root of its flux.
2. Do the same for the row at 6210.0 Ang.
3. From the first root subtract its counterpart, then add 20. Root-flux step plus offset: 20.9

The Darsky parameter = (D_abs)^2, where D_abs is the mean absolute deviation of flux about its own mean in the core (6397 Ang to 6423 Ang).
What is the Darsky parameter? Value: 3.7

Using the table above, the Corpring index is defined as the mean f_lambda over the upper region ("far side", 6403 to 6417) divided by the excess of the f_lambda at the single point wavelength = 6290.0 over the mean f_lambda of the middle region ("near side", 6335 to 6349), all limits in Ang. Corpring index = -7.2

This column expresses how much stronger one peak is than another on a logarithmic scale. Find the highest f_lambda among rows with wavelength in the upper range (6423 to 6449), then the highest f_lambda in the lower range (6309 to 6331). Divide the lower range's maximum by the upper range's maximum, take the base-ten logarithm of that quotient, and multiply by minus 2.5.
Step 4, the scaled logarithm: 0.2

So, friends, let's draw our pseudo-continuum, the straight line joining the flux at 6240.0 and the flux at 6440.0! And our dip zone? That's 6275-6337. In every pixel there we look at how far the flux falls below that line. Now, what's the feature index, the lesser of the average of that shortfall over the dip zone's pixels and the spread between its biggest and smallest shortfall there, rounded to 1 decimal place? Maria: -3.3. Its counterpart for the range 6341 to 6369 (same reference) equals -3.4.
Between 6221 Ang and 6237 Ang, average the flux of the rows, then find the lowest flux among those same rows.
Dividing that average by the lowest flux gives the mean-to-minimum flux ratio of 1.19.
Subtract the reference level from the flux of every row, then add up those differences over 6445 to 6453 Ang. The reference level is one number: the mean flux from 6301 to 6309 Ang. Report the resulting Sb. 38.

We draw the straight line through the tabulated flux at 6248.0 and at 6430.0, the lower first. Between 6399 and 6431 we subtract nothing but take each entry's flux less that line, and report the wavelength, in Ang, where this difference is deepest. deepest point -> 6402.0 Ang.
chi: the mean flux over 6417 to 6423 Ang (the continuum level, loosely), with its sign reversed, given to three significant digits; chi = -28.3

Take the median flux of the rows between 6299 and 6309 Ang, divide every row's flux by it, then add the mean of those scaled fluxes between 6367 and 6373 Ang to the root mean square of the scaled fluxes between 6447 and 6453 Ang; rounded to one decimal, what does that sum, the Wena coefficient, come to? 2.7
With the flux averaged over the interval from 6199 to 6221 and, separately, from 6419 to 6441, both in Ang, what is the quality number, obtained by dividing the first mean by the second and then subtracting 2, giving -1.41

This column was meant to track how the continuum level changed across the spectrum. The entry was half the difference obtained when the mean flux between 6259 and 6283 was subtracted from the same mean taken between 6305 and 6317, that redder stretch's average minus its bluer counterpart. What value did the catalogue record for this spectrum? 2.6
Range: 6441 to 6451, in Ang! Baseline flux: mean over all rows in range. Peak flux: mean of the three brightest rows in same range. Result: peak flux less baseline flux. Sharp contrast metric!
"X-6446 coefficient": 1.6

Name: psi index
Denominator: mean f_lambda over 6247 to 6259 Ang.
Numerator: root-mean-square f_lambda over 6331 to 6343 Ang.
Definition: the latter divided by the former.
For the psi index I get 1.6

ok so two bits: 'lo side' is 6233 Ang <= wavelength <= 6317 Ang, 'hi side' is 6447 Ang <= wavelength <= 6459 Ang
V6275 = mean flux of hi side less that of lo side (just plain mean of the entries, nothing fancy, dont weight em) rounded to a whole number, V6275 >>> 11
